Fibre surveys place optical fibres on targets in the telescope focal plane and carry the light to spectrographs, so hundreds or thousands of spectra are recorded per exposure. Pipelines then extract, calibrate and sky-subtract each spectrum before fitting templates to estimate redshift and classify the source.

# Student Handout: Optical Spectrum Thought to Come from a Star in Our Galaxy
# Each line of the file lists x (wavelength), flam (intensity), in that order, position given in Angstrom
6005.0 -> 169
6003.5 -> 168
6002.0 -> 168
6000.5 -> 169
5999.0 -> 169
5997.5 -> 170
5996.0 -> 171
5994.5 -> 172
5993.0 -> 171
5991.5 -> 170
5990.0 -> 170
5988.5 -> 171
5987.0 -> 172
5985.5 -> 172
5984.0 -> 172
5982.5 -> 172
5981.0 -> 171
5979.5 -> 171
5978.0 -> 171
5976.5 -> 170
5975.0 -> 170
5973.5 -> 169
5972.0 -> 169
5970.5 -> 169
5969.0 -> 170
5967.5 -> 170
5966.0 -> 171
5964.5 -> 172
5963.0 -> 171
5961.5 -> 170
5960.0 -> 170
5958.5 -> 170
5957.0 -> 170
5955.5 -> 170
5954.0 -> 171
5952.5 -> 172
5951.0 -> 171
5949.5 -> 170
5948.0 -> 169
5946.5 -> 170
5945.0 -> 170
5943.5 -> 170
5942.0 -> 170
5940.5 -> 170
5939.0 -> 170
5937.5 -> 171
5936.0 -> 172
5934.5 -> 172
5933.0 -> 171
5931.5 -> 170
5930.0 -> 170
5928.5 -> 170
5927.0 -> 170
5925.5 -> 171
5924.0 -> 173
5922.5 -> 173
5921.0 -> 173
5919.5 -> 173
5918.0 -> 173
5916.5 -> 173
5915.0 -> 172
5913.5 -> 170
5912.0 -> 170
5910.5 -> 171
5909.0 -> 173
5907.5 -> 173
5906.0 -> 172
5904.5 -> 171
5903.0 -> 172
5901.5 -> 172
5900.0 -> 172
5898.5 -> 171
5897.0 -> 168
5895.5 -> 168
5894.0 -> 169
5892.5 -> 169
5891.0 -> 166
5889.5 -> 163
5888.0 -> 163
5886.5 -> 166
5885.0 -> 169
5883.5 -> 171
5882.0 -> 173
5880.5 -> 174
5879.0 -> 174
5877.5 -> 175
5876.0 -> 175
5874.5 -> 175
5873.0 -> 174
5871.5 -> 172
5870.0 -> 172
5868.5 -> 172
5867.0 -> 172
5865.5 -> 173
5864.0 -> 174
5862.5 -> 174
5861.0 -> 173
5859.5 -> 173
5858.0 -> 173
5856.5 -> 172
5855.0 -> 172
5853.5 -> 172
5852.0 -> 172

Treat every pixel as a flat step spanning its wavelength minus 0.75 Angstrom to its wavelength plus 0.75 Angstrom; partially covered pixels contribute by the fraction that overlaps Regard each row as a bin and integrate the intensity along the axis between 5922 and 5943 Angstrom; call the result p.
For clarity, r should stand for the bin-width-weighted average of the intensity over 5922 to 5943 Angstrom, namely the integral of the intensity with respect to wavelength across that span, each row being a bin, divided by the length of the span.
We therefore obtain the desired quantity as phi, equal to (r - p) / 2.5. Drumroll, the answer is -1367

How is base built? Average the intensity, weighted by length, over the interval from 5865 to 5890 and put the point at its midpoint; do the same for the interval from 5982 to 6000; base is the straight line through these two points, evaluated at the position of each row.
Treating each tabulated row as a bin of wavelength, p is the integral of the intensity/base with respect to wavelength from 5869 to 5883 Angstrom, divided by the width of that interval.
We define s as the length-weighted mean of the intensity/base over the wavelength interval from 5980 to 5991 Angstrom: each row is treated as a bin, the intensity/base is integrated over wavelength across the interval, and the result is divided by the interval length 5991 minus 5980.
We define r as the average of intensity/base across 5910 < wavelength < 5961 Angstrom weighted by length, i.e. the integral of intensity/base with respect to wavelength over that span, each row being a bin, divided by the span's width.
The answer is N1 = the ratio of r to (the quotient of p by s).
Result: 0.99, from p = 1.01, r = 1.00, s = 1.00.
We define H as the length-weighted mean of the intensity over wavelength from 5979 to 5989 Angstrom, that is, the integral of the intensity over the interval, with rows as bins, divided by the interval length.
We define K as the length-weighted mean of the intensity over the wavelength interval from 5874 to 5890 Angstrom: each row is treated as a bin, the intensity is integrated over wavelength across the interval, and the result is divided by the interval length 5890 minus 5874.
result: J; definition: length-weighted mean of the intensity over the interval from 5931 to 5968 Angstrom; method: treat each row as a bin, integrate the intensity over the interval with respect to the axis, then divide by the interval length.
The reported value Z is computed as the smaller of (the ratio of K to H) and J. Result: 1.00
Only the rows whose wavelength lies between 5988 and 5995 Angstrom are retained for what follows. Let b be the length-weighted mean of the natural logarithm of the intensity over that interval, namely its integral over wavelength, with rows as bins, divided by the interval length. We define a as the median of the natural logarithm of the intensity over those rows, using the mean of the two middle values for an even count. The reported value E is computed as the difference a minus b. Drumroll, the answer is 0.0015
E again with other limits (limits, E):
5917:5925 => 0.0004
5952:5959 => -0.0033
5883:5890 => -0.0020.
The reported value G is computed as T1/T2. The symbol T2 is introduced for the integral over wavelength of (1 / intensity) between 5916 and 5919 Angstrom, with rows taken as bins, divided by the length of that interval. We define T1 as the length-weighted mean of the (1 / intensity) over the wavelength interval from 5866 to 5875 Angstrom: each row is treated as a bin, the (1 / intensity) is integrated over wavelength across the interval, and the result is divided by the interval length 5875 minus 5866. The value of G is 1.001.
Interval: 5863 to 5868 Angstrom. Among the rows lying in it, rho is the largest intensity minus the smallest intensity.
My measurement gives 2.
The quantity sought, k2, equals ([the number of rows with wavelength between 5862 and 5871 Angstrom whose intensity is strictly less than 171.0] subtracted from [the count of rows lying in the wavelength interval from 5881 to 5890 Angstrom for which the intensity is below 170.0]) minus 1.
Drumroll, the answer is 3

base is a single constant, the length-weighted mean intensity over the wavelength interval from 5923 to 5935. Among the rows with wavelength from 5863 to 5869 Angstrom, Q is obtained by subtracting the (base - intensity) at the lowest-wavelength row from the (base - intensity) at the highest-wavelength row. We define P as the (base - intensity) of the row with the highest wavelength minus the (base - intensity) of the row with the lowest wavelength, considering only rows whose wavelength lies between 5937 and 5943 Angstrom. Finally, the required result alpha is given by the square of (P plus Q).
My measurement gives 9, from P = 1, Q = 2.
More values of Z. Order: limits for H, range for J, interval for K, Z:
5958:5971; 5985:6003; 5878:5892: 0.99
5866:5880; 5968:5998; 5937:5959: 0.98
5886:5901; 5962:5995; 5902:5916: 1.02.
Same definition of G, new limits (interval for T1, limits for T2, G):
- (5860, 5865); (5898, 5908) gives 0.990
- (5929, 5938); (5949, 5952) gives 0.998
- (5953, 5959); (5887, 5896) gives 0.976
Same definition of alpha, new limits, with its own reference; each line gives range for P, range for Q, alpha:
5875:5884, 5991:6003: 36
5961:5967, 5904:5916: 4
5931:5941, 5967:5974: 1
